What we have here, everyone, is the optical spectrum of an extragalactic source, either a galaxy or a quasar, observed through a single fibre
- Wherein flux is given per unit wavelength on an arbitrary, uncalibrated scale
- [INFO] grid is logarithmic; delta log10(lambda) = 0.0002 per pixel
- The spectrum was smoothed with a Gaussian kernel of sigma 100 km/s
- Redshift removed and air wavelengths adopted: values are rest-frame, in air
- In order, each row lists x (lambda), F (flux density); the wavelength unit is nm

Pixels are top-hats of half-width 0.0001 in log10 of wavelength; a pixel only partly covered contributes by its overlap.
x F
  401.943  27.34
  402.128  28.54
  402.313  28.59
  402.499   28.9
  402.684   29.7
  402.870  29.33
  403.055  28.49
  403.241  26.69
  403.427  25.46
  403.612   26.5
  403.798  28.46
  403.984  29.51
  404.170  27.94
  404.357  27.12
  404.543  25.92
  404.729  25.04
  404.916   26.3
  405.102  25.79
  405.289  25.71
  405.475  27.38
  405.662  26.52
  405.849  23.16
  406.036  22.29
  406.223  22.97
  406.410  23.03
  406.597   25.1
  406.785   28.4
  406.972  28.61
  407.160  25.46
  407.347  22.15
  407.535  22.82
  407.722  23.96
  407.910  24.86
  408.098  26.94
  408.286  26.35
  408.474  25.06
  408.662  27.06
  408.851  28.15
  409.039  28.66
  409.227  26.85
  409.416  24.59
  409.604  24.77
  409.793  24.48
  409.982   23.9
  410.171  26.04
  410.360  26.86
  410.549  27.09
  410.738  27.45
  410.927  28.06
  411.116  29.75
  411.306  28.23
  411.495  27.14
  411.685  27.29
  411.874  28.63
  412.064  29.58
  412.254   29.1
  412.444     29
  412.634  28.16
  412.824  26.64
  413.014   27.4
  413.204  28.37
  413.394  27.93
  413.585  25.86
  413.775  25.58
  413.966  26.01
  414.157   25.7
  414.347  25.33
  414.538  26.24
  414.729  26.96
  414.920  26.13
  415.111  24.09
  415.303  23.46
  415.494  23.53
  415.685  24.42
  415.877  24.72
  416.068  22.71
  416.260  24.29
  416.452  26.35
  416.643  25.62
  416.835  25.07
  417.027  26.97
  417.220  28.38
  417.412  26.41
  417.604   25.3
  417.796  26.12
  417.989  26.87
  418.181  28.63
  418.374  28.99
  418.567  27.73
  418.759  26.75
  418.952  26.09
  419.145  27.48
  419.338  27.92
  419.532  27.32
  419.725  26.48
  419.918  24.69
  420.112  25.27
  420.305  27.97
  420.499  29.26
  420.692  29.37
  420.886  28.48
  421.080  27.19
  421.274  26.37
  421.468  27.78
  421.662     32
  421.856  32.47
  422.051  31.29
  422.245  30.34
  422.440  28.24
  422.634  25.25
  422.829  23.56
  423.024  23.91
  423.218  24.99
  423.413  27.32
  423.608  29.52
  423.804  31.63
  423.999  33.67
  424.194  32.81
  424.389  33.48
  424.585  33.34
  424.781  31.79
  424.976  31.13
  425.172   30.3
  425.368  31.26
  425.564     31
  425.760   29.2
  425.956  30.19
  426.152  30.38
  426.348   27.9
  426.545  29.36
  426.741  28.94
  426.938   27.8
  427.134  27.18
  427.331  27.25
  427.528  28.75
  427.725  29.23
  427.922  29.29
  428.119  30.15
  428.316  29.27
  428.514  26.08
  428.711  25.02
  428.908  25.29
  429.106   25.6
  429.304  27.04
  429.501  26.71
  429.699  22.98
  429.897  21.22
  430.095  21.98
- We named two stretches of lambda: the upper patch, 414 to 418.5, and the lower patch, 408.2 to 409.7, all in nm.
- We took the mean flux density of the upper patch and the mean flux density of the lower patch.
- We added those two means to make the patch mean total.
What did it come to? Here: 52.2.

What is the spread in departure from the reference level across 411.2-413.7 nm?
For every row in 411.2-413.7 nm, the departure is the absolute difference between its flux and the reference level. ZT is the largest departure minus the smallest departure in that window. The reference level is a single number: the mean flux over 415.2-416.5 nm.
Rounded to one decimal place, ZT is 3.7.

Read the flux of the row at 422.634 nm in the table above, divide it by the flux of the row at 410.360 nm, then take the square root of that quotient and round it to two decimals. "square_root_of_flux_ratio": 0.97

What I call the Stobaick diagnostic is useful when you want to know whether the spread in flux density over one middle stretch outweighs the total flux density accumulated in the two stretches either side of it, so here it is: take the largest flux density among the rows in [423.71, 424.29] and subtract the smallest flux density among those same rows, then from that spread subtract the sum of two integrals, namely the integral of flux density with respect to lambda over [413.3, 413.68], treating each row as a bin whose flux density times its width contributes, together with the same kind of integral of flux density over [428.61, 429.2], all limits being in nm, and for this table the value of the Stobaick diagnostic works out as -23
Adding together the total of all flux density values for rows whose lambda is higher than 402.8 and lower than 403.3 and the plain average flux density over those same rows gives 113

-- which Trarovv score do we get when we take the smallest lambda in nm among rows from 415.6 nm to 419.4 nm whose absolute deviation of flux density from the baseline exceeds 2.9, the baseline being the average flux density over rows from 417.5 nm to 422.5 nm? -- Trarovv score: 415.685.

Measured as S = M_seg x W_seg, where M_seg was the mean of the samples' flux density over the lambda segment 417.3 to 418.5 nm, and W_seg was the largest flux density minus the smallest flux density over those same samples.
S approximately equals 100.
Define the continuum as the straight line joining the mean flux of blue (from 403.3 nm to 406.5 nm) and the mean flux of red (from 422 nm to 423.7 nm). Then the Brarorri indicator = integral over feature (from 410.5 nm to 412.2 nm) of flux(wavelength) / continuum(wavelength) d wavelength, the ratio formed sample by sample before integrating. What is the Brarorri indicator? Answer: 1.82 nm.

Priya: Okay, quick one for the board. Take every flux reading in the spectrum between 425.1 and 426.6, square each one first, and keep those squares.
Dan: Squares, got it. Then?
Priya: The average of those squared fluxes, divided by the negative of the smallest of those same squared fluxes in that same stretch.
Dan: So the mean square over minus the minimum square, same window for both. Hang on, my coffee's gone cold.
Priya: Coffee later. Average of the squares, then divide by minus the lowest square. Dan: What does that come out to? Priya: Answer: -1.154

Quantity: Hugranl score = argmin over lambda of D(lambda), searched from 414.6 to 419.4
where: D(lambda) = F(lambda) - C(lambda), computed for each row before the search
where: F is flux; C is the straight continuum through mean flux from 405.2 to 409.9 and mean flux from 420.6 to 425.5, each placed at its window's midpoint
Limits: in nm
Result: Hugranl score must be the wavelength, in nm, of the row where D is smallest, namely 416.068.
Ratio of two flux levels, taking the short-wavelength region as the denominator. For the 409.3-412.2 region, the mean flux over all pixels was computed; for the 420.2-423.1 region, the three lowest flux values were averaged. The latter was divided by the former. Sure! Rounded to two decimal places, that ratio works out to 0.90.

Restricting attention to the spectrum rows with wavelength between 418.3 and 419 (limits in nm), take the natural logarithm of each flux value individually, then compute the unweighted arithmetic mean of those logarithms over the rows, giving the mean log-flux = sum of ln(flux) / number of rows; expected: 3.31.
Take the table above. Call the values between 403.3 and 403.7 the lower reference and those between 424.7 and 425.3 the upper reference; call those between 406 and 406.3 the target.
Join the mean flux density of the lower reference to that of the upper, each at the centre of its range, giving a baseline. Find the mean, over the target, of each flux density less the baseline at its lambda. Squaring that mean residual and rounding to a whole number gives 16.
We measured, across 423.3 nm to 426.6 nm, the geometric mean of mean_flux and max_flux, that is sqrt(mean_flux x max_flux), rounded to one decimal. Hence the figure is 32.2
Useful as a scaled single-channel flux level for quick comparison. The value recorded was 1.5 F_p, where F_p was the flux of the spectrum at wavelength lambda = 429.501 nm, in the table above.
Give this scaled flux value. 40.1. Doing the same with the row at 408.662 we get 40.6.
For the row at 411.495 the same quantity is 40.7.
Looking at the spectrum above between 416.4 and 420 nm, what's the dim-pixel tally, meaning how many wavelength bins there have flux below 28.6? 17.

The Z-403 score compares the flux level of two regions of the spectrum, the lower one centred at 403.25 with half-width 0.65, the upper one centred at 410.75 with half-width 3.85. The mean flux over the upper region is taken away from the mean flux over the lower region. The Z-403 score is 1.2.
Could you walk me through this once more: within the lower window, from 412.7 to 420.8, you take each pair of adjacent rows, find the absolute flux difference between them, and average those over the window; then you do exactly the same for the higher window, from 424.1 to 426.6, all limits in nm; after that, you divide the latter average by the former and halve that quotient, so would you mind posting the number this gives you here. 0.49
